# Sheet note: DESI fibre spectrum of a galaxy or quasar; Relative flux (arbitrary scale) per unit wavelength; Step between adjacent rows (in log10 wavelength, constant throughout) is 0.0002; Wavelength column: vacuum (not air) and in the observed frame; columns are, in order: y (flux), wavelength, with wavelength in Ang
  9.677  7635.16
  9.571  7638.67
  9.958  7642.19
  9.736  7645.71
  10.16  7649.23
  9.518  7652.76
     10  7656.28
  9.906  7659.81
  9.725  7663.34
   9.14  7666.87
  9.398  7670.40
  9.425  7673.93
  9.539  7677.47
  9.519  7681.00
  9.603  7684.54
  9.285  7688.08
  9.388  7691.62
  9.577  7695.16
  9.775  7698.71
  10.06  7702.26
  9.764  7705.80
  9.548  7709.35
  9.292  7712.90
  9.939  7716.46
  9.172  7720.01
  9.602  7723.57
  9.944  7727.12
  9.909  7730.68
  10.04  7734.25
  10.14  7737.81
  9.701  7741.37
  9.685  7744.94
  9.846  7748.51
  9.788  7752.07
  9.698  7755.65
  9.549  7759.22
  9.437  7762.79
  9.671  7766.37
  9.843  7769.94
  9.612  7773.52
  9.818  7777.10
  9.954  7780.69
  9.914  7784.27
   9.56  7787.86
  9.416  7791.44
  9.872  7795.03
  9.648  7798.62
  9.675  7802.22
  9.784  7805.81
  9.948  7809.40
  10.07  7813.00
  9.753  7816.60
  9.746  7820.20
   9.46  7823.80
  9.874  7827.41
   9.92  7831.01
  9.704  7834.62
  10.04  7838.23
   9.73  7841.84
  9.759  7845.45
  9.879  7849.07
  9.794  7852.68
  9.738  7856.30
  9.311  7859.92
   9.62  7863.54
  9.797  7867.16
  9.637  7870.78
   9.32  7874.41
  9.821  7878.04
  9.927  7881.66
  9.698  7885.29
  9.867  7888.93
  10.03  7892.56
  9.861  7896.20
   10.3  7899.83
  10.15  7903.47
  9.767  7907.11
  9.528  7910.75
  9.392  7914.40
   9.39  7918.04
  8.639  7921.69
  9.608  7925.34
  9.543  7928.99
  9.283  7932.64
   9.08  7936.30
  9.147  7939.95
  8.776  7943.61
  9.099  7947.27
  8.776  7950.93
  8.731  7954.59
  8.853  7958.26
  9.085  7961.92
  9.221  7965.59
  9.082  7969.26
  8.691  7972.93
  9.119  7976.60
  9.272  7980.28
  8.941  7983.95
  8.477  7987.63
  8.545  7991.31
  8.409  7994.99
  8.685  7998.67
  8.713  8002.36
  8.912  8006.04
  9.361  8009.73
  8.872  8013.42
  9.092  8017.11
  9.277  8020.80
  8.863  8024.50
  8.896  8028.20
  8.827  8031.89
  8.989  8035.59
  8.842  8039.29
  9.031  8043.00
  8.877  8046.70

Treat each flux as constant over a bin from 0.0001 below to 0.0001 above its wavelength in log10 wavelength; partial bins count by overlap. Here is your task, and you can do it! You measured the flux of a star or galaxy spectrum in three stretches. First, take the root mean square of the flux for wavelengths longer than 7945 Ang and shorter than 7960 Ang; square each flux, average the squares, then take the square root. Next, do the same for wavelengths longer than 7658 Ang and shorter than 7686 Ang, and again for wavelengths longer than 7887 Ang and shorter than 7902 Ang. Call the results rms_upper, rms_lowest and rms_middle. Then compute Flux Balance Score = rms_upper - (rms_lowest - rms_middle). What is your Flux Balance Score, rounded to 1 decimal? 9.3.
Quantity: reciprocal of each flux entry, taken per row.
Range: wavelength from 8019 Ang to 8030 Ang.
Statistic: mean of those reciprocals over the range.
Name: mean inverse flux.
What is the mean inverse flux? 0.111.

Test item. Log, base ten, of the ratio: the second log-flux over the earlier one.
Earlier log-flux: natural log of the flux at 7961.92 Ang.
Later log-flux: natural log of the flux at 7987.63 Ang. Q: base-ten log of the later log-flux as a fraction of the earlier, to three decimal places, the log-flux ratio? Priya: -0.014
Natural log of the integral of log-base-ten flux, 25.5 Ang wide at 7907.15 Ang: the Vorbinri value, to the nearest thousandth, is 3.228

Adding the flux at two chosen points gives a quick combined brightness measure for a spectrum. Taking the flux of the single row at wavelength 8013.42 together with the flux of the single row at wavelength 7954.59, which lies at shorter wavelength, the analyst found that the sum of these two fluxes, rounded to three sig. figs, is 17.6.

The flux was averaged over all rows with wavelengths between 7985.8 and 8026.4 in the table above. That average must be 8.84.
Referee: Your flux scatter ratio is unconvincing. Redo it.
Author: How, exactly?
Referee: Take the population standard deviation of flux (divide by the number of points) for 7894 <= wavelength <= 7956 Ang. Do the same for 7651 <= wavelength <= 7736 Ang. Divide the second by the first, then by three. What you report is 0.190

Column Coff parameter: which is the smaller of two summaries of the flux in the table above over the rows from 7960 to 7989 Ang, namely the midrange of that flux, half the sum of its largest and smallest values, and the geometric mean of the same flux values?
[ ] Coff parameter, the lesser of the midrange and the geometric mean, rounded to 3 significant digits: 8.87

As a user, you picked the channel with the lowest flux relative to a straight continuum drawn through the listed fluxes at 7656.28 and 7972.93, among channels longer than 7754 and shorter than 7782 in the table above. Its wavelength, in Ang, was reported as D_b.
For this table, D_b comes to 7762.79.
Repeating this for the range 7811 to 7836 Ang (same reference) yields 7823.80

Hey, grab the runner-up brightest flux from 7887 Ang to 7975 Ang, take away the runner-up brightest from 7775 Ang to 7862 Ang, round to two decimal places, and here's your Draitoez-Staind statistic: 0.11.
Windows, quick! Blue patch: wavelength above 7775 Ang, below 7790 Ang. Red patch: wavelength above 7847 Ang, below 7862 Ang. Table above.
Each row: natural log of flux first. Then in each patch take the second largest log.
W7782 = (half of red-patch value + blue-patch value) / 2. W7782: 1.72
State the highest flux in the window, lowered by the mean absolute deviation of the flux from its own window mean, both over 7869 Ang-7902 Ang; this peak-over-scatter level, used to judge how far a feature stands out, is 10.1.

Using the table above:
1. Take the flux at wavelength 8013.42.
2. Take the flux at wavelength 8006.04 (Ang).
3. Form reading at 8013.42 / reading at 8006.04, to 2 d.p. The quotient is 1.00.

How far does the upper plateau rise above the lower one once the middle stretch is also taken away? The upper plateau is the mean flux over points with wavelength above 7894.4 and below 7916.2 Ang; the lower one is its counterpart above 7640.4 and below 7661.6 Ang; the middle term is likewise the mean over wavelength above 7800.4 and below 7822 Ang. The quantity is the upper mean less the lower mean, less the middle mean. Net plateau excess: -9.9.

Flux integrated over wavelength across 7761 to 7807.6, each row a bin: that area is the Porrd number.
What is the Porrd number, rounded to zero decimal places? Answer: 452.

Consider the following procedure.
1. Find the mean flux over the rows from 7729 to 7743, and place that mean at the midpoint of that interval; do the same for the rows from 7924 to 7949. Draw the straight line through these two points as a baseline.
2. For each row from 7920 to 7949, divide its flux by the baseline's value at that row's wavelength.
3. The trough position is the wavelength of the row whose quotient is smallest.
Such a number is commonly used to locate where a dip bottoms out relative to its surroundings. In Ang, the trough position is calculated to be 7921.69 Ang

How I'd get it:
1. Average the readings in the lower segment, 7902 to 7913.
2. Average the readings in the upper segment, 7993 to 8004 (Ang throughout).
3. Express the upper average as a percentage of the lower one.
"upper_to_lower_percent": 88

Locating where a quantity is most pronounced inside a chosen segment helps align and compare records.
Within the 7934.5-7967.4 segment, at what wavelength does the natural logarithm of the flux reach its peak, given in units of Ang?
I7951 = 7965.59 Ang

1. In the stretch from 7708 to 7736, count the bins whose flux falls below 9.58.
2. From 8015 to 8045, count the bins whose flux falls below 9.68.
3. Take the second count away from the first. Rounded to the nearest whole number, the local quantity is -5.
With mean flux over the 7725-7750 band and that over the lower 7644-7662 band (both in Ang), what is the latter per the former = 1.00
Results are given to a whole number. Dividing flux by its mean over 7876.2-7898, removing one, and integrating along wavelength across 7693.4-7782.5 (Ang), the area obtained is -1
